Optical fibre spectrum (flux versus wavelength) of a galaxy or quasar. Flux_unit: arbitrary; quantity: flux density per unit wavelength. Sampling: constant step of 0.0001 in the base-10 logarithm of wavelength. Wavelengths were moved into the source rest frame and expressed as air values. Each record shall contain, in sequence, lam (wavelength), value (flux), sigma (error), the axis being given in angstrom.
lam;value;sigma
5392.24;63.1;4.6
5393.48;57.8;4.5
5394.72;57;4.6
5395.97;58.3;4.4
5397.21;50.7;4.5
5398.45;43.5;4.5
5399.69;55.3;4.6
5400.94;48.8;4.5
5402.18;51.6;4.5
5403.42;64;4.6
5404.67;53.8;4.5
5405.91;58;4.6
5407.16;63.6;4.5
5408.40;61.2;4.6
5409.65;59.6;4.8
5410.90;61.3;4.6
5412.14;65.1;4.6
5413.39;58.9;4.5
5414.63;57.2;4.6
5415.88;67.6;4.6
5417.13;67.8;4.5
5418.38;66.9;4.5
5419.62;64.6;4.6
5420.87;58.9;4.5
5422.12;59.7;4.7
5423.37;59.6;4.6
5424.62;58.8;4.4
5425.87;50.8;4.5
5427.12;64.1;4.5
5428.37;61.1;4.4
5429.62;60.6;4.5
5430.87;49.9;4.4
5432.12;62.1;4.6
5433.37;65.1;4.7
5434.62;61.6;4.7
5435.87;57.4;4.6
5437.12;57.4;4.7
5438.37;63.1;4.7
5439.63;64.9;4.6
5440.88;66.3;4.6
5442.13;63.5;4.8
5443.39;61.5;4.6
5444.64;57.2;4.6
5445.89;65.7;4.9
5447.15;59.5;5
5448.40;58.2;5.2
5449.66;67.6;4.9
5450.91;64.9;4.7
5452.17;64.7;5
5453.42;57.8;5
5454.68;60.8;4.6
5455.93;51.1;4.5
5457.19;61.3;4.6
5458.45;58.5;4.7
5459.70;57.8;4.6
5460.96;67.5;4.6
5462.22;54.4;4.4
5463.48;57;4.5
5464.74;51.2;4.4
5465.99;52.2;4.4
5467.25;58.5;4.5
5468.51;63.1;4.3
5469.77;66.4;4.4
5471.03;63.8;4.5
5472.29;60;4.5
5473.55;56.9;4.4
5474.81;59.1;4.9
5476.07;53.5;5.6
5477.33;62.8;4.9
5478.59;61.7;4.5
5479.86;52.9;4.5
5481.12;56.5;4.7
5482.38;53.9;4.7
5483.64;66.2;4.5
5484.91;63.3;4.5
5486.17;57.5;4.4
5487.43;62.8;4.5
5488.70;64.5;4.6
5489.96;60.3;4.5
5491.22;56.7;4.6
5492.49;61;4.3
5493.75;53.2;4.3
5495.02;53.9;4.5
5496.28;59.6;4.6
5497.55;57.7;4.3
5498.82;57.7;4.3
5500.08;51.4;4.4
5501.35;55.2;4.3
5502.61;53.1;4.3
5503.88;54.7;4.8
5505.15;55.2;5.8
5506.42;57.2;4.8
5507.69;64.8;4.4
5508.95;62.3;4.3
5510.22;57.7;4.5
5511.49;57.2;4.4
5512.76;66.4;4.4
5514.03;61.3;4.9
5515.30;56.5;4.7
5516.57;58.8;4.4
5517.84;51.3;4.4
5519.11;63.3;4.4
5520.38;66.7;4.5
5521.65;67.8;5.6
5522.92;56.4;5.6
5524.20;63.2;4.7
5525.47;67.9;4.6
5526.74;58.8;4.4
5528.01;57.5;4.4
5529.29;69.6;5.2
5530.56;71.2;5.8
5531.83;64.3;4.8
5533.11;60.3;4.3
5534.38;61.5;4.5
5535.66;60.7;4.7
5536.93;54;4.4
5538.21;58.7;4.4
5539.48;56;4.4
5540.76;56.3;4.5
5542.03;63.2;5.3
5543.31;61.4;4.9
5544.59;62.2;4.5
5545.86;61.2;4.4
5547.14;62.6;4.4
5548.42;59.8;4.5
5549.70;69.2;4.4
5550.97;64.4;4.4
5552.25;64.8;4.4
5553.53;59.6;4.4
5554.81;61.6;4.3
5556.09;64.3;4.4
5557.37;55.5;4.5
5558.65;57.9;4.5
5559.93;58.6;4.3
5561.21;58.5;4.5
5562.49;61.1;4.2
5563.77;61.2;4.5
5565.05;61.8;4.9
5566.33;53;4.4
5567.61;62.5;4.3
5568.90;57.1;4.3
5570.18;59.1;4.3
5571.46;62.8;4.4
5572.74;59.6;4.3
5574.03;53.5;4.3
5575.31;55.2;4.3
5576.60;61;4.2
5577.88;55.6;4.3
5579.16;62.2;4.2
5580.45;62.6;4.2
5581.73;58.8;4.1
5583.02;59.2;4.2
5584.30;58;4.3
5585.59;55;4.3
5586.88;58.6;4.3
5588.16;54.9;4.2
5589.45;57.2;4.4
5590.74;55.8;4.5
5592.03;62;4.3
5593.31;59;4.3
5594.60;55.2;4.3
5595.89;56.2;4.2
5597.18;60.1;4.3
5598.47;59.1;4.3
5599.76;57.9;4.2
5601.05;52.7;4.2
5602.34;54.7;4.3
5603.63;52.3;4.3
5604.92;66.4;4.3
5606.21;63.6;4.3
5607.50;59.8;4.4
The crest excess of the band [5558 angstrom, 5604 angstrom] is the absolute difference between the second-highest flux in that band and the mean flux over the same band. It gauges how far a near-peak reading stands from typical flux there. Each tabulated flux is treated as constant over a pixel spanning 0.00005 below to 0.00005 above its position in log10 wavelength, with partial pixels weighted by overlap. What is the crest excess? 4.5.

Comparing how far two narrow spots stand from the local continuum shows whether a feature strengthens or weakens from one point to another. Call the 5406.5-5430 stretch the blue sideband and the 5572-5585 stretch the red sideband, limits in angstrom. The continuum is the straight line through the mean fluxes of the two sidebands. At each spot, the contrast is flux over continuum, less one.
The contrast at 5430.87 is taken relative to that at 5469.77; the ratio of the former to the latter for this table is -1.9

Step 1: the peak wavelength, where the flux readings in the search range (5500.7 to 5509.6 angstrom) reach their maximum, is 5507.69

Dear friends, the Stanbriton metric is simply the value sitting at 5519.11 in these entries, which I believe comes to 63.3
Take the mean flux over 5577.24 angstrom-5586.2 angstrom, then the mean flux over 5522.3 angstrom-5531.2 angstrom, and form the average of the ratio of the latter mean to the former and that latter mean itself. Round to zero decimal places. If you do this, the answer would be 32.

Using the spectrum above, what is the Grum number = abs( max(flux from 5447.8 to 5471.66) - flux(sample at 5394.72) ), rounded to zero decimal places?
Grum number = 11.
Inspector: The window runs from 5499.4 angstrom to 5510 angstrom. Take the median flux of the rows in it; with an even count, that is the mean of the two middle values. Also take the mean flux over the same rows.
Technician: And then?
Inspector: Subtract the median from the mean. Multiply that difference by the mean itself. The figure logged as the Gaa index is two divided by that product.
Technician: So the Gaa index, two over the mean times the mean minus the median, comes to 0.02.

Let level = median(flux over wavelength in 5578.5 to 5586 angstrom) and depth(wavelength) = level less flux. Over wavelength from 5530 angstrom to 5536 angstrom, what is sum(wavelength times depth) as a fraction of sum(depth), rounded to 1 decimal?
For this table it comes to 5531.8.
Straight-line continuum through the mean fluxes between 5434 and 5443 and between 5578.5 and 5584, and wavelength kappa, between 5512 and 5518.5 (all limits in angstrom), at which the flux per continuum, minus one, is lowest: 5517.84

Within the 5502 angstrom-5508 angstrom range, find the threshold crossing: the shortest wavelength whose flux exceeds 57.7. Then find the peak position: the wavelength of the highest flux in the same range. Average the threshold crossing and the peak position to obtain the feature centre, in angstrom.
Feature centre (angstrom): 5507.7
